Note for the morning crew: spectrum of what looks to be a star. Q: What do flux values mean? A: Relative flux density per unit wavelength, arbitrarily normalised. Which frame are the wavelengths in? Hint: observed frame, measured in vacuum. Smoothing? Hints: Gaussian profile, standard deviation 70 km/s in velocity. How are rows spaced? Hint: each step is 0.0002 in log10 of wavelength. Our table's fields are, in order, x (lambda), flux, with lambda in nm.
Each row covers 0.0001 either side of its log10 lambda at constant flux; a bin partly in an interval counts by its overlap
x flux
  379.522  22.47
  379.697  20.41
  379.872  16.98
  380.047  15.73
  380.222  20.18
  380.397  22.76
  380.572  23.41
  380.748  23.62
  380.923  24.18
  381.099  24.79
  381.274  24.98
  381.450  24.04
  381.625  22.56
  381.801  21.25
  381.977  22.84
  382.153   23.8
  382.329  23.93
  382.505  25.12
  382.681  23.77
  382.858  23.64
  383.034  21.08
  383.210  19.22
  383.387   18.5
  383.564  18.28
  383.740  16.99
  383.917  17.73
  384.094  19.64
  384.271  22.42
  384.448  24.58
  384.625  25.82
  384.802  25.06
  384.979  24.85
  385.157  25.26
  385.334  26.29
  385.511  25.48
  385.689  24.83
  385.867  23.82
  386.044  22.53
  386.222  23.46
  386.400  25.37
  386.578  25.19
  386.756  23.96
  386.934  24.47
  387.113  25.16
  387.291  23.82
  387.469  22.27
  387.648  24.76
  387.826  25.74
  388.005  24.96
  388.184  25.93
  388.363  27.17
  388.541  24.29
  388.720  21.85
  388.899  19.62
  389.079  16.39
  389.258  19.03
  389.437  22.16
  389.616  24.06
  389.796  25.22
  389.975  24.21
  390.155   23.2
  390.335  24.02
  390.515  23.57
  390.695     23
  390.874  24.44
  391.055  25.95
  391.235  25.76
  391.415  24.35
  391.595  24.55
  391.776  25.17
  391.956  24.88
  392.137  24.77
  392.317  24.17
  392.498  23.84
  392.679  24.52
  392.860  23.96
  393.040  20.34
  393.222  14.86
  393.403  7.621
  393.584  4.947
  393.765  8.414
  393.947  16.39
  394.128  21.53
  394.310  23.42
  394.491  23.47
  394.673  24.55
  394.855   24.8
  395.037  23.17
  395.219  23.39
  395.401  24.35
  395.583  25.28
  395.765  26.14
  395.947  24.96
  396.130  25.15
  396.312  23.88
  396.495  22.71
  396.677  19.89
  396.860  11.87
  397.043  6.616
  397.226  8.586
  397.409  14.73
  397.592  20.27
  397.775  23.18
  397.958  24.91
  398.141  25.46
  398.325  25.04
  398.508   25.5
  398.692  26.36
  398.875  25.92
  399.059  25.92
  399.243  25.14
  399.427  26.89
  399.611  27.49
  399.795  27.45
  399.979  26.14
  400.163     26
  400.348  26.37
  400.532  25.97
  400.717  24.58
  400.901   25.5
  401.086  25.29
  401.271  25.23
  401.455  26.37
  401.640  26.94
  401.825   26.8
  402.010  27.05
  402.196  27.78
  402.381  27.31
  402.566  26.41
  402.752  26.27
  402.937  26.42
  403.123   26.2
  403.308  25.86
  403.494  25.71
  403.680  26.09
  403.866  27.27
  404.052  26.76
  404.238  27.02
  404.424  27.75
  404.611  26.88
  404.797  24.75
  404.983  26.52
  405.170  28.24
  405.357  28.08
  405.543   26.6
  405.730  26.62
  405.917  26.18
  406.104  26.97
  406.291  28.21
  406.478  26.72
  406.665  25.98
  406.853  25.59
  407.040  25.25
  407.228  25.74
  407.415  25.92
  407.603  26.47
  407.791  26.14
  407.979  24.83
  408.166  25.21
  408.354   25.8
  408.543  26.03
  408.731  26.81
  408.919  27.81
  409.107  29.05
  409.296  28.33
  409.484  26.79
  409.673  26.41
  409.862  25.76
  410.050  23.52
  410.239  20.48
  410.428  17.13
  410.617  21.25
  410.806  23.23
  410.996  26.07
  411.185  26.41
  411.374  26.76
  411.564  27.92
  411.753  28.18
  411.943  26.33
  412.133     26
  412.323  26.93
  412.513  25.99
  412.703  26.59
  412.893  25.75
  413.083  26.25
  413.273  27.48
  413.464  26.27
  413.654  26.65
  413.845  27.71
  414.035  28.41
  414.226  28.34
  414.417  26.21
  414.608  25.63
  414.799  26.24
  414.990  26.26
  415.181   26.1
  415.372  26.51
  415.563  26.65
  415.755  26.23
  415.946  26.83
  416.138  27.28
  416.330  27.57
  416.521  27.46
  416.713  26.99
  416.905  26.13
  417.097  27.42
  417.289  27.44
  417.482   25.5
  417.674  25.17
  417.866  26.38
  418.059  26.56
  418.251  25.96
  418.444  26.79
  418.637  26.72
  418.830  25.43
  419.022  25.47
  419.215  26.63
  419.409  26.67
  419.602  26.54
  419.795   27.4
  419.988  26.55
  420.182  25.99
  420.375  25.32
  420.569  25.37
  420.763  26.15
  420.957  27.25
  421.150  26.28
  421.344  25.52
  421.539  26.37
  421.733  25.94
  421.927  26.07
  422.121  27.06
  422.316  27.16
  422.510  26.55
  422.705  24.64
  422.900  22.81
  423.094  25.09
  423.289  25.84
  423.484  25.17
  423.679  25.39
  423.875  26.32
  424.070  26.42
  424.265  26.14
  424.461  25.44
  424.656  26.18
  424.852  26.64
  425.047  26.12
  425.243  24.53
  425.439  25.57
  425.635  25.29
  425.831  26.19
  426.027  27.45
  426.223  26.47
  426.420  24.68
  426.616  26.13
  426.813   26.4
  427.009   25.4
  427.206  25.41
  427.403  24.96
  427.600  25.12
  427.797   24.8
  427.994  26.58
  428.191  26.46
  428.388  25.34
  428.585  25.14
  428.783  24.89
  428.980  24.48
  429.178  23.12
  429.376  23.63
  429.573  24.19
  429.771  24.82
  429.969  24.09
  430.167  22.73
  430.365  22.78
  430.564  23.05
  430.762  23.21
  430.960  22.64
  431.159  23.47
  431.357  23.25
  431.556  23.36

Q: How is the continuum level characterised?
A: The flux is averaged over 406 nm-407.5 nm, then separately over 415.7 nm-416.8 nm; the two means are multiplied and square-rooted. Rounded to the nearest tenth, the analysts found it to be 26.7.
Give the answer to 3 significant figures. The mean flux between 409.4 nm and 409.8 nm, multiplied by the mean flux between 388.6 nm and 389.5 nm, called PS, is 527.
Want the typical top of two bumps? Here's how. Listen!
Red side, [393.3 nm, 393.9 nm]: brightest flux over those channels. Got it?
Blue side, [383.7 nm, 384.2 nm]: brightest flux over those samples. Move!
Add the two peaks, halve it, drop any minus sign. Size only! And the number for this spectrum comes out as 14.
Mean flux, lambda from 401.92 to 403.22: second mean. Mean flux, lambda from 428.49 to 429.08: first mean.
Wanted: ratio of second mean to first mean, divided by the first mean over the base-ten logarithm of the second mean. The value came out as 0.062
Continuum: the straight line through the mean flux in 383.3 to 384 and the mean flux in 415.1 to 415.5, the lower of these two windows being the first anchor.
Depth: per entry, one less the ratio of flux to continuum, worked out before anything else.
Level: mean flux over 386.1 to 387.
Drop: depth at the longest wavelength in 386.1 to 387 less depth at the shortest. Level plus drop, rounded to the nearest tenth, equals 24.4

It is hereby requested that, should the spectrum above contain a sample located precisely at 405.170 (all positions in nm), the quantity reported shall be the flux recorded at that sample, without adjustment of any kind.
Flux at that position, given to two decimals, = 28.24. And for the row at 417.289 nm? 27.44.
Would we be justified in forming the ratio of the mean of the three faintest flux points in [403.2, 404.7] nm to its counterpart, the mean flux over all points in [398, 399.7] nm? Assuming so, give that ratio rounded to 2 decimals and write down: 1.00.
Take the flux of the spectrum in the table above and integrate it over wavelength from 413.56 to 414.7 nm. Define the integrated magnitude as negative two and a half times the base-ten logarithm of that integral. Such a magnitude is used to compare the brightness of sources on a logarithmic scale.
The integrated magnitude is -3.73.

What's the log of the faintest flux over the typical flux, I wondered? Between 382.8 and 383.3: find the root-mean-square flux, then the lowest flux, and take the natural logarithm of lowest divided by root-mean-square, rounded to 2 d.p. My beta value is -0.11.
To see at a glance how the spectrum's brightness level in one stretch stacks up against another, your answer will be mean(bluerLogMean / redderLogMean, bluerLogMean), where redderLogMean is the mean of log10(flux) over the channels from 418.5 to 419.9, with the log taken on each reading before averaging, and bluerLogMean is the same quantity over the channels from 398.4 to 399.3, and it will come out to 1.20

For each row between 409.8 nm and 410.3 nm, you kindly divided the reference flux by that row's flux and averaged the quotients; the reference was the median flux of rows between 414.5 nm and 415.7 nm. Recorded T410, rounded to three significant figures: 1.14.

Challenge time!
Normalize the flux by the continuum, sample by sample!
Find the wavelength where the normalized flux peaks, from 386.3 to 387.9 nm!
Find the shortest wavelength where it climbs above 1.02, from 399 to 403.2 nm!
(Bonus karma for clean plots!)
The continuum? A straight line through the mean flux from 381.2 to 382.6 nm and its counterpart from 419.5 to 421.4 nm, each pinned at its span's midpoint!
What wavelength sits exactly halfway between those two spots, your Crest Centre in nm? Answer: 393.44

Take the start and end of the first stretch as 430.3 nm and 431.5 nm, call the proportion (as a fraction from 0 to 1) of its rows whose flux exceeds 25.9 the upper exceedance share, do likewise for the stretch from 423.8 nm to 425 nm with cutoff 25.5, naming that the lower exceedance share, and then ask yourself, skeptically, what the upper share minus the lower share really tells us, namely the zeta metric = -0.8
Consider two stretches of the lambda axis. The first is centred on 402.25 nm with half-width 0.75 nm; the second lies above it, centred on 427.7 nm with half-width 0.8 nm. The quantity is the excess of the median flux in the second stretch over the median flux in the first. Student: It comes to -1.5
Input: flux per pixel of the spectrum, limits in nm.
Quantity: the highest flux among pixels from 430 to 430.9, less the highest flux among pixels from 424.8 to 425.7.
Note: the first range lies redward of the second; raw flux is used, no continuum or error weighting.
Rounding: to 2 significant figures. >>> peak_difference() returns -3.4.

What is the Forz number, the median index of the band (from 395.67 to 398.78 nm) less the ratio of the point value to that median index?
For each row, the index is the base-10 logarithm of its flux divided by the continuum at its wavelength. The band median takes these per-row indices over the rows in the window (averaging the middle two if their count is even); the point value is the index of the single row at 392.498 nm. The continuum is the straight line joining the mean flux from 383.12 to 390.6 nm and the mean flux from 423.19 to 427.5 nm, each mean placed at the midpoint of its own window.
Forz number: -3.5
